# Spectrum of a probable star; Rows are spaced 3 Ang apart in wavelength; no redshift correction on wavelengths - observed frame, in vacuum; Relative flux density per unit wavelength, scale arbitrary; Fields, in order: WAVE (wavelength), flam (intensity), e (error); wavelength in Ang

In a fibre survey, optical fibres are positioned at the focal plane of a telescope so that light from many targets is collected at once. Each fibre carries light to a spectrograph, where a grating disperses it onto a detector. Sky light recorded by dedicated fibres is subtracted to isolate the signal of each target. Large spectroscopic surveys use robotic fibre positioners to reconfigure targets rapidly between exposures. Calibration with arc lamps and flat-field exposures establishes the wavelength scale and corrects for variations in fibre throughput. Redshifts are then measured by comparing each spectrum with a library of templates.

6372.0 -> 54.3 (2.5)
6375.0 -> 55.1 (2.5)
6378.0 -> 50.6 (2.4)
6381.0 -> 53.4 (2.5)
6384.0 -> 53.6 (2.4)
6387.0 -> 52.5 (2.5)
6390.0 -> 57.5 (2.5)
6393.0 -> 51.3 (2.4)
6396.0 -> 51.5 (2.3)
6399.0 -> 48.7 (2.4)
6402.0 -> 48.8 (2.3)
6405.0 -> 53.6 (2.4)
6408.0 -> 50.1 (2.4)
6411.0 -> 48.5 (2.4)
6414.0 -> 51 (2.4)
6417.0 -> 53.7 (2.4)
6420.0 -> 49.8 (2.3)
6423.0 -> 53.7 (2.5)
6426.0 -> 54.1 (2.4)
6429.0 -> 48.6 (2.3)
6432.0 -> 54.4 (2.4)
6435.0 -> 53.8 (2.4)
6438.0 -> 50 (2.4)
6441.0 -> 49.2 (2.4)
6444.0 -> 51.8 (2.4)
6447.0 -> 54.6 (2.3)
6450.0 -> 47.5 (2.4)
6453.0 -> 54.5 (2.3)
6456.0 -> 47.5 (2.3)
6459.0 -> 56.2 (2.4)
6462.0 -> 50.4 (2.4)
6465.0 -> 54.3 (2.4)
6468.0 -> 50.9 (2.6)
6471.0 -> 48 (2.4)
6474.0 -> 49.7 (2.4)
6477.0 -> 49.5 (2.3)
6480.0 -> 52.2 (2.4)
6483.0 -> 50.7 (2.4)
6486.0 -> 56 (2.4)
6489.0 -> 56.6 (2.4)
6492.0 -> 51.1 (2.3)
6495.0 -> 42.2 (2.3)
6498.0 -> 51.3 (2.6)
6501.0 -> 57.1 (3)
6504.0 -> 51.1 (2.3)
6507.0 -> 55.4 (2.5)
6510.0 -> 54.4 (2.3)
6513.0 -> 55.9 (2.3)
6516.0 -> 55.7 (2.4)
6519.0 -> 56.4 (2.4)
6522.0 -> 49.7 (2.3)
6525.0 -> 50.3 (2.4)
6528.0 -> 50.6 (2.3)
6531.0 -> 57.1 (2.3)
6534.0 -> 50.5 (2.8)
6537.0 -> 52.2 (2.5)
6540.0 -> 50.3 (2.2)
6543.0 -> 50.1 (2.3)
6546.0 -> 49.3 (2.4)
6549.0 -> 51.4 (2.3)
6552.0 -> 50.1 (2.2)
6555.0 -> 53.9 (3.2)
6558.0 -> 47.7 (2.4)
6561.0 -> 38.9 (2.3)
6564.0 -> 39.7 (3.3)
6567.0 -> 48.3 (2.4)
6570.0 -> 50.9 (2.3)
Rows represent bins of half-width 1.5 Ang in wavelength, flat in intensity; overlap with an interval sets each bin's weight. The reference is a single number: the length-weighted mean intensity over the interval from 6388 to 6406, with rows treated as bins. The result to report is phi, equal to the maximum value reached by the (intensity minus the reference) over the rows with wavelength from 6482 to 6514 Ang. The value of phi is 5.23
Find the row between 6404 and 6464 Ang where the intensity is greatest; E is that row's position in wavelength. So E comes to 6459.0 Ang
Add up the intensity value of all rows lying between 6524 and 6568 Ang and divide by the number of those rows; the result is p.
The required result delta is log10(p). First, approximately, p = 49.4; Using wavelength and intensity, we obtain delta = 1.693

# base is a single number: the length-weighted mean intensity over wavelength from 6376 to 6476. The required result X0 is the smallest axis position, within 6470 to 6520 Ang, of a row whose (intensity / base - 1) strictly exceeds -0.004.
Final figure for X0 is 6480.0 Ang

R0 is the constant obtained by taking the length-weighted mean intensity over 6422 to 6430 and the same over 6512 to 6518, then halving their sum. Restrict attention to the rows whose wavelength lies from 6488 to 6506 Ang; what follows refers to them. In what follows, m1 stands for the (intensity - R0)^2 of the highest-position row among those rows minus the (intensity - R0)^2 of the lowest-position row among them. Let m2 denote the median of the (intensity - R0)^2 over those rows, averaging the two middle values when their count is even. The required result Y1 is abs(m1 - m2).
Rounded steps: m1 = 2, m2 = 8.7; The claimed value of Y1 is 7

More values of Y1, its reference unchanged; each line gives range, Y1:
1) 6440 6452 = 5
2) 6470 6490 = 41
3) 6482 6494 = 10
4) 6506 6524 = 14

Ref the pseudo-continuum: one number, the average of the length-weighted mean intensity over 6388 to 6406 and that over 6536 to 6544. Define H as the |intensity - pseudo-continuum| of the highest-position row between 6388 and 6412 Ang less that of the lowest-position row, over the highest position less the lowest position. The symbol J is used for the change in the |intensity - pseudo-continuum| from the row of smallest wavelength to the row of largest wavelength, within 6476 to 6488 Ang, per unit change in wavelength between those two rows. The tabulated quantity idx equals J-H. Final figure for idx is 0.5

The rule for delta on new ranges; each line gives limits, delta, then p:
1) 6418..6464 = 1.714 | 51.7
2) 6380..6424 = 1.715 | 51.8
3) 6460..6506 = 1.711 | 51.4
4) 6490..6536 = 1.721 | 52.6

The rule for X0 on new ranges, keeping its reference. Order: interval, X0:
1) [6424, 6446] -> 6426.0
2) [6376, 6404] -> 6381.0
